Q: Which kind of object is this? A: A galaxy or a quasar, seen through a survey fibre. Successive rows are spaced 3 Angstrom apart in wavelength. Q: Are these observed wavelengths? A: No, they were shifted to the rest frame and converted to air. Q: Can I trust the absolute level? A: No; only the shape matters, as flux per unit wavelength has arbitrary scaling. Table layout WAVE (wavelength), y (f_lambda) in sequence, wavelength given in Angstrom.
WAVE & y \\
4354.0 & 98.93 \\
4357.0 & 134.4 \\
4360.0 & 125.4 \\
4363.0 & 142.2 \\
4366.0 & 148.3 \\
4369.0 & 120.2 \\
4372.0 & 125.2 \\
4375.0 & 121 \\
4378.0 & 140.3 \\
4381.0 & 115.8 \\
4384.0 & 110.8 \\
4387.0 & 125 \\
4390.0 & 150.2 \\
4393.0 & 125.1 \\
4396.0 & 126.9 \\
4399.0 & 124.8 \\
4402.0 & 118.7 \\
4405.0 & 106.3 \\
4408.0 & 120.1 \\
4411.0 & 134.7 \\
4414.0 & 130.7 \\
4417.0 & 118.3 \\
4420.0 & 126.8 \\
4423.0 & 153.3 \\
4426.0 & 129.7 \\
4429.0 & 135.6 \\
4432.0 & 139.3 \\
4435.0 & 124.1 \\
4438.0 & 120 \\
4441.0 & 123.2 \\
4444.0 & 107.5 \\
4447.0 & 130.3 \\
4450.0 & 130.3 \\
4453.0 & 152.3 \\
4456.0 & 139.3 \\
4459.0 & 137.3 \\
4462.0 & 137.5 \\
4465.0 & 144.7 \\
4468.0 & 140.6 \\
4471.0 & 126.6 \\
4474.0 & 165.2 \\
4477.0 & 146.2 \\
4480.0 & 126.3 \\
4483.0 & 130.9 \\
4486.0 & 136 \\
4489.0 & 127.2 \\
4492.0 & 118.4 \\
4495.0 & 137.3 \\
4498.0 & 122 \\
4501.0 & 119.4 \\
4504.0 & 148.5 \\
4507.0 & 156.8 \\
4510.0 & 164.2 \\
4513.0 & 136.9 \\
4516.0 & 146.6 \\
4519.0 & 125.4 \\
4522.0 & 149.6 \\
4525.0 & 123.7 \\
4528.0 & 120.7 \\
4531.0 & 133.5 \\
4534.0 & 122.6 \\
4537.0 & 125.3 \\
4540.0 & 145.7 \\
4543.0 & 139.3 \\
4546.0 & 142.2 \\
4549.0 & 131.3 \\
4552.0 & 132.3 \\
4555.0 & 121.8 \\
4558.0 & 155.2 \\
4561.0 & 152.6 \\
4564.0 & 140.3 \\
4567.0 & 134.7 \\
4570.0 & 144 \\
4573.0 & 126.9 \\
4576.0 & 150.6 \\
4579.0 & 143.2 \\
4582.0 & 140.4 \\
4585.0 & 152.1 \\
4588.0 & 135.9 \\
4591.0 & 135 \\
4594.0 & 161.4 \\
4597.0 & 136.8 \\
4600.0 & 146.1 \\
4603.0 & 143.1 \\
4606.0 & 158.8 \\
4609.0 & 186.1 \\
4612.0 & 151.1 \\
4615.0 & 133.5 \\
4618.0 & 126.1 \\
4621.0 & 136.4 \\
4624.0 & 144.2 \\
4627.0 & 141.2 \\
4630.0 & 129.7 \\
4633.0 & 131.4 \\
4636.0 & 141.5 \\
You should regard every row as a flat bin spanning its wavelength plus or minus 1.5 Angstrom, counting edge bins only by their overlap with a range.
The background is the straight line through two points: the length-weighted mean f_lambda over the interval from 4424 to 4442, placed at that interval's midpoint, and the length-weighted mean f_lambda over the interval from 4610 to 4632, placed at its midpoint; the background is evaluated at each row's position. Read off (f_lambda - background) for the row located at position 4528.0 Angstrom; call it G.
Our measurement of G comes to -13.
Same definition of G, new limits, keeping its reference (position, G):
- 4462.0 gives 7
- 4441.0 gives -7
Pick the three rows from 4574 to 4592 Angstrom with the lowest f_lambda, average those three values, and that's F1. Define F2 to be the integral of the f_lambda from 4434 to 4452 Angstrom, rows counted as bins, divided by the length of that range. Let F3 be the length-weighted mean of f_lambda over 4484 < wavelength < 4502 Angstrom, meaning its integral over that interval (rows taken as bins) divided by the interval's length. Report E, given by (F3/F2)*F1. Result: 141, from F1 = 137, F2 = 123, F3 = 127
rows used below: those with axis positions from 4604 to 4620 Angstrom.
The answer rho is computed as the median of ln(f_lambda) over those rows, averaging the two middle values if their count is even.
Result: 5.02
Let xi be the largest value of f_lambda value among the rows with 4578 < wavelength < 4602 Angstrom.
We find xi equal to 161.4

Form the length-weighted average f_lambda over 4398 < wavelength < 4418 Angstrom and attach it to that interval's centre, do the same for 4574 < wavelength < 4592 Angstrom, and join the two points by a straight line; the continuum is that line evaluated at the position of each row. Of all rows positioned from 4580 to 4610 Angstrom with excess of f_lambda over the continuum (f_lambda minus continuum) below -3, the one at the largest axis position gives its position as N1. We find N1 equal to 4597.0 Angstrom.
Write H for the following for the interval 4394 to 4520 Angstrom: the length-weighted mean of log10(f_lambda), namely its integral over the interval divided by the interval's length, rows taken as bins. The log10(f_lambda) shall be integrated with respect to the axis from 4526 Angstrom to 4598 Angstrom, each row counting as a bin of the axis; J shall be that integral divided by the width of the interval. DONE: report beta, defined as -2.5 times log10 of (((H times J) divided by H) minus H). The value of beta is 4.4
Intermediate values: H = 2.12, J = 2.14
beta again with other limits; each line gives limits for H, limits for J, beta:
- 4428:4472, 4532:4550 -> 5.4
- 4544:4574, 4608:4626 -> 4.3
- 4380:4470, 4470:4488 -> 3.8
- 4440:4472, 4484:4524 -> 5.0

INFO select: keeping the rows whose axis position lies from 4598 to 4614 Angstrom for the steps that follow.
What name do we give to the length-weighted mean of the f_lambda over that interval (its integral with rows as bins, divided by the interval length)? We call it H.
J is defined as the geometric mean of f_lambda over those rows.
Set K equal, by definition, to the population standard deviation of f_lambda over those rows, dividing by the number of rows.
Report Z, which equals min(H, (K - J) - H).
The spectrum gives -297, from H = 156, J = 156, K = 15.5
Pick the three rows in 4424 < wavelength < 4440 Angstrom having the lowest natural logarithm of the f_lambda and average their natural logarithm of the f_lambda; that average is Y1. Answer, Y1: 4.82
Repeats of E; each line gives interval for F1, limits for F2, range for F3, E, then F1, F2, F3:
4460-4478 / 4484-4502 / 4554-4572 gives 150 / 135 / 127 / 142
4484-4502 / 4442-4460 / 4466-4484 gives 126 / 120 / 132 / 140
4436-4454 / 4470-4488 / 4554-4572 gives 119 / 117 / 139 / 142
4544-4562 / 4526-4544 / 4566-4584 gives 138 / 128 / 131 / 140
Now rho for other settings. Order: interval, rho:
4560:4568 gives 4.94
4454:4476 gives 4.94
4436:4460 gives 4.87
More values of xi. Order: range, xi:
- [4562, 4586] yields 152.1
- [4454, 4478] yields 165.2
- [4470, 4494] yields 165.2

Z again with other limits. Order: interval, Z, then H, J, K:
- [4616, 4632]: -264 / 135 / 135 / 6.8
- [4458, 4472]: -269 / 138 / 137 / 6.0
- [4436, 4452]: -237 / 123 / 122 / 8.4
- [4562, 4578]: -271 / 140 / 139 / 8.1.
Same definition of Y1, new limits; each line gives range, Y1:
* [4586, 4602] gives 4.91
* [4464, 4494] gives 4.82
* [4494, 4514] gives 4.84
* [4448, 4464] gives 4.91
